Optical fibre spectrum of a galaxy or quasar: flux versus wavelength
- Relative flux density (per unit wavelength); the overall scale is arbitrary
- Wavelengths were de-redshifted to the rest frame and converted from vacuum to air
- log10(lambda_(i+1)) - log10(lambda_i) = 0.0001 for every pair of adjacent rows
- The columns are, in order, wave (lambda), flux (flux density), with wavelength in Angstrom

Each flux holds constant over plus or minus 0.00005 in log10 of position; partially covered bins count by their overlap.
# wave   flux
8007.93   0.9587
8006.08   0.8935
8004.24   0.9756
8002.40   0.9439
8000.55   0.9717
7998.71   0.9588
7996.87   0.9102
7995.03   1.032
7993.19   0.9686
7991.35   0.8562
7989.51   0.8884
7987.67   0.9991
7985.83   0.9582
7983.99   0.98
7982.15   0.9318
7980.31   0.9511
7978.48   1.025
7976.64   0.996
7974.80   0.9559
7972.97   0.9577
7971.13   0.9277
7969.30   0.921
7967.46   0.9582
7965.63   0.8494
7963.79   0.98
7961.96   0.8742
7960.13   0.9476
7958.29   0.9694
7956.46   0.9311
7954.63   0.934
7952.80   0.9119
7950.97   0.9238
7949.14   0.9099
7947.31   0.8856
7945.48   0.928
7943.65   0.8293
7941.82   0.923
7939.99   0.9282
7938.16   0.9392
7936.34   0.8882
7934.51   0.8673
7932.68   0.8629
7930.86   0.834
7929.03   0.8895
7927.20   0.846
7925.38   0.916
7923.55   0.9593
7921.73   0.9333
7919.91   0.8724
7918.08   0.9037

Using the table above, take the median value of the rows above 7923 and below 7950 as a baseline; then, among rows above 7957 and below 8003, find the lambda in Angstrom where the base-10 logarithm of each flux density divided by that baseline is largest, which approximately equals 7995.03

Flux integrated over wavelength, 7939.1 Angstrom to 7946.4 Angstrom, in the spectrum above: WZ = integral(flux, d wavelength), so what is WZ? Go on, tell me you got 6.6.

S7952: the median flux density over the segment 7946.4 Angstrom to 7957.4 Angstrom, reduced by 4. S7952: -3.08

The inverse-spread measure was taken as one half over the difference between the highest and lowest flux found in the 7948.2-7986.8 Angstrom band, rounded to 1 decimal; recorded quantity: 2.8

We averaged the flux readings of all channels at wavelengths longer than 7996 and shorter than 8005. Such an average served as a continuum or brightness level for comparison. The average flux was 0.952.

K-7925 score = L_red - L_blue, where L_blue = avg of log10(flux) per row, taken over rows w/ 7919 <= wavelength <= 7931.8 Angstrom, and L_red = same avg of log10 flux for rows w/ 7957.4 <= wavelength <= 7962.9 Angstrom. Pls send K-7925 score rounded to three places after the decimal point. 0.018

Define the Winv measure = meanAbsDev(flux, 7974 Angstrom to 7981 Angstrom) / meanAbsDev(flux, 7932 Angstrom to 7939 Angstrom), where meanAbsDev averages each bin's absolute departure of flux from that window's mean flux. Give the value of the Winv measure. 1.1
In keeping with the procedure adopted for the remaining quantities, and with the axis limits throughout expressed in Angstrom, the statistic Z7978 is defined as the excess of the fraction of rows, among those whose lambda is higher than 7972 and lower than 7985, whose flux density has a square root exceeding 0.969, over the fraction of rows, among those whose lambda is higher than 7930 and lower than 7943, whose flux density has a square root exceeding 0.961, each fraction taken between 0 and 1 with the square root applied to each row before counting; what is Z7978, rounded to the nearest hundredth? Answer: 0.57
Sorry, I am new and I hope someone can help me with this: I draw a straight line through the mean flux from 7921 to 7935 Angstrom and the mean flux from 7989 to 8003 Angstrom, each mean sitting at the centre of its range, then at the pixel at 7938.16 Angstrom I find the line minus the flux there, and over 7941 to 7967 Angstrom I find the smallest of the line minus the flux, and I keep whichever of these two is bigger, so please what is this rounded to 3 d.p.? -0.043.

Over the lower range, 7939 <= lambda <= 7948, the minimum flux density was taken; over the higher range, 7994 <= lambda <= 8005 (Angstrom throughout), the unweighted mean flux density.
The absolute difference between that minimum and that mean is 0.136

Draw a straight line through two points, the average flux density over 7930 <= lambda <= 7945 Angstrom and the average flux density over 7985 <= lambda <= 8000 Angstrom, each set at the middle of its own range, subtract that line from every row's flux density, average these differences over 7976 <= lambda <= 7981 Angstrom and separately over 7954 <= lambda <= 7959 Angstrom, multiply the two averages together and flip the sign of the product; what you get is -0.0023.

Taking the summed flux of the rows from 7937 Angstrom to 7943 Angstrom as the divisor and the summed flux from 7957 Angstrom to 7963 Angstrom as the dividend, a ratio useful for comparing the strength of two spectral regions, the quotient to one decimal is 1.0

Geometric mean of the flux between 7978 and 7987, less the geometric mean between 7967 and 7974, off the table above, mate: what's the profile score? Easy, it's 0.03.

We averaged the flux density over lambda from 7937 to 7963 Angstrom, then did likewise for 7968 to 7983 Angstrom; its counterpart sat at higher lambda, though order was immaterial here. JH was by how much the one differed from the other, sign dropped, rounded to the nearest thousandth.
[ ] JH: 0.041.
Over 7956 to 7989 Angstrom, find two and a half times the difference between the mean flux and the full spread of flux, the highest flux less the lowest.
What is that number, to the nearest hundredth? 1.94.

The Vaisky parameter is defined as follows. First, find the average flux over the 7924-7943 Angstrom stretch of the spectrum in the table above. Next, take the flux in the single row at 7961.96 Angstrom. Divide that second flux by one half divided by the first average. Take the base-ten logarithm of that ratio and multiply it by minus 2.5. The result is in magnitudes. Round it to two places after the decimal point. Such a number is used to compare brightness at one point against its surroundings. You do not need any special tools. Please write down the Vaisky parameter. -0.48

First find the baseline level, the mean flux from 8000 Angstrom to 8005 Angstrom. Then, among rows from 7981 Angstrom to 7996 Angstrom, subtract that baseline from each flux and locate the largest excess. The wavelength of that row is 7995.03 Angstrom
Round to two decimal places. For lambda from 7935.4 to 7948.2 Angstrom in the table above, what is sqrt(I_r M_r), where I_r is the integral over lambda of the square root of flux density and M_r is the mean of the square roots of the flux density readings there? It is 3.40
